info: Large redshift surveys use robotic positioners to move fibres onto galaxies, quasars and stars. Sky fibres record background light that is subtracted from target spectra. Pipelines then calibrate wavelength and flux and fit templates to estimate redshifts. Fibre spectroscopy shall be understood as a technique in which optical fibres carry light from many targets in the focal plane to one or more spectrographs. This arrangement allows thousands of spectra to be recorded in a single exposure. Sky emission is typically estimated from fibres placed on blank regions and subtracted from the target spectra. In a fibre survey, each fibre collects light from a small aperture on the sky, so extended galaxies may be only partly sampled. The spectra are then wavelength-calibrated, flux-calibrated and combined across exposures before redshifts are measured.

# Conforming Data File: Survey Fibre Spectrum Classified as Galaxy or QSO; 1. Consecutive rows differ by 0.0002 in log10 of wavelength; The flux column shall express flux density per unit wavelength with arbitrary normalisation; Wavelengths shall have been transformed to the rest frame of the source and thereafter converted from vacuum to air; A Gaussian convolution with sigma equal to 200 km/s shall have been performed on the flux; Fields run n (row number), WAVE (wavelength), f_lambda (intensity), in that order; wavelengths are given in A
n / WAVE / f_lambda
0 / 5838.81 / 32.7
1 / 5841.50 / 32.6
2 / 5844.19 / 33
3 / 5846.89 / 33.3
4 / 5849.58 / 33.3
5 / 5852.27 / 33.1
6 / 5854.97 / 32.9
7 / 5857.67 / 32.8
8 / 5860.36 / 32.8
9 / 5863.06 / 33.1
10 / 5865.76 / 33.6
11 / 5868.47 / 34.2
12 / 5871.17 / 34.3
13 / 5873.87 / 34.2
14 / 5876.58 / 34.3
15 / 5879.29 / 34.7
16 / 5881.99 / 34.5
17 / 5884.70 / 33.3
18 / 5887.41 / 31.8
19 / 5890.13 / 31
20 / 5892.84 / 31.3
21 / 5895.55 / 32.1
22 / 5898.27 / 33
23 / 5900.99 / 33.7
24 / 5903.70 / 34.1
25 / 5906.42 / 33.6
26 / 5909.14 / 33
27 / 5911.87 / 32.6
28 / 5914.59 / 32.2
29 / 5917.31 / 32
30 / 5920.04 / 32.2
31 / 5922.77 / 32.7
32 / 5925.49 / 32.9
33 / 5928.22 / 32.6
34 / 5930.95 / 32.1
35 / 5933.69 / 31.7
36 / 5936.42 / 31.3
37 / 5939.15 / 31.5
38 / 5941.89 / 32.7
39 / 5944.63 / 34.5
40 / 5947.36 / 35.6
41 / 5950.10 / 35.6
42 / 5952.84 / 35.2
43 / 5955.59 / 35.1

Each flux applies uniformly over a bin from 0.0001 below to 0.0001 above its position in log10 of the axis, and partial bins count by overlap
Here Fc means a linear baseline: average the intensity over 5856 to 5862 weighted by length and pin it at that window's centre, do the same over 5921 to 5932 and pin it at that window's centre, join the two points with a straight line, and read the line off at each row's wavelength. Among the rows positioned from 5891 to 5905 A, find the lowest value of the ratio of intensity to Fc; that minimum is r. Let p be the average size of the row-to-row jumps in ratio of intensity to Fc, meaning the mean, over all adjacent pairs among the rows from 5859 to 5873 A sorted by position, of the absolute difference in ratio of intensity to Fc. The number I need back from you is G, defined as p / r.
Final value 0.012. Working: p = 0.012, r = 0.957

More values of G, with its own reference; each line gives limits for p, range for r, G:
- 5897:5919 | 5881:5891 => 0.015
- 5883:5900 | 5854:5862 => 0.026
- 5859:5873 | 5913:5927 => 0.012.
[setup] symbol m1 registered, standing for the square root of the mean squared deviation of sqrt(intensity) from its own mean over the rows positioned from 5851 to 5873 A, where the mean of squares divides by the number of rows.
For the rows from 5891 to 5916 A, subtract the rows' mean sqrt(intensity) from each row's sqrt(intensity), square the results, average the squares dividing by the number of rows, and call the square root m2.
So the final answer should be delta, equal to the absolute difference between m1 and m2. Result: 0.02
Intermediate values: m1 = 0.05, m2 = 0.07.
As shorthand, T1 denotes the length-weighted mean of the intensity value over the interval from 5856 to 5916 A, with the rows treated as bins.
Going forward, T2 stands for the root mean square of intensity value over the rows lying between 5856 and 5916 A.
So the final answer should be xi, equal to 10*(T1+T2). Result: 664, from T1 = 33.2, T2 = 33.2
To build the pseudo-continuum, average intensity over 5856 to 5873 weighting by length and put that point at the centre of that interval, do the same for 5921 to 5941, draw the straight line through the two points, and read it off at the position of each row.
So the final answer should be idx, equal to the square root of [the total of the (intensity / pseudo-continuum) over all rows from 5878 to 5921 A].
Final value 4.0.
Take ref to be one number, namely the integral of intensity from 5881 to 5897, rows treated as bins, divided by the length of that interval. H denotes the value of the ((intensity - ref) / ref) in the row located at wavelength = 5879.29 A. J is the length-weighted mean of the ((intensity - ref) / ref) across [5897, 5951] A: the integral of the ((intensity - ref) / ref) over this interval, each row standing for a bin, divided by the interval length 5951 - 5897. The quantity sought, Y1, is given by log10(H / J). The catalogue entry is 0.6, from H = 0.08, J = 0.021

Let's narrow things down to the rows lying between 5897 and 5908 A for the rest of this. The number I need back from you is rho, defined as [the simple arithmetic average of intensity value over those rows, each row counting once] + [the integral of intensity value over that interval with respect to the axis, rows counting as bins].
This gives 403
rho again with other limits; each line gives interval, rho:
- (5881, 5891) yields 359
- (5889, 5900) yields 383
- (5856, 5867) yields 397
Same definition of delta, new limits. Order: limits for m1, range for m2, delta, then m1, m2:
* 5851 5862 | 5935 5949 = 0.14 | 0.01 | 0.15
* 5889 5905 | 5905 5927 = 0.06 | 0.10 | 0.04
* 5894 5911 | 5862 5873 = 0.01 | 0.06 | 0.04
